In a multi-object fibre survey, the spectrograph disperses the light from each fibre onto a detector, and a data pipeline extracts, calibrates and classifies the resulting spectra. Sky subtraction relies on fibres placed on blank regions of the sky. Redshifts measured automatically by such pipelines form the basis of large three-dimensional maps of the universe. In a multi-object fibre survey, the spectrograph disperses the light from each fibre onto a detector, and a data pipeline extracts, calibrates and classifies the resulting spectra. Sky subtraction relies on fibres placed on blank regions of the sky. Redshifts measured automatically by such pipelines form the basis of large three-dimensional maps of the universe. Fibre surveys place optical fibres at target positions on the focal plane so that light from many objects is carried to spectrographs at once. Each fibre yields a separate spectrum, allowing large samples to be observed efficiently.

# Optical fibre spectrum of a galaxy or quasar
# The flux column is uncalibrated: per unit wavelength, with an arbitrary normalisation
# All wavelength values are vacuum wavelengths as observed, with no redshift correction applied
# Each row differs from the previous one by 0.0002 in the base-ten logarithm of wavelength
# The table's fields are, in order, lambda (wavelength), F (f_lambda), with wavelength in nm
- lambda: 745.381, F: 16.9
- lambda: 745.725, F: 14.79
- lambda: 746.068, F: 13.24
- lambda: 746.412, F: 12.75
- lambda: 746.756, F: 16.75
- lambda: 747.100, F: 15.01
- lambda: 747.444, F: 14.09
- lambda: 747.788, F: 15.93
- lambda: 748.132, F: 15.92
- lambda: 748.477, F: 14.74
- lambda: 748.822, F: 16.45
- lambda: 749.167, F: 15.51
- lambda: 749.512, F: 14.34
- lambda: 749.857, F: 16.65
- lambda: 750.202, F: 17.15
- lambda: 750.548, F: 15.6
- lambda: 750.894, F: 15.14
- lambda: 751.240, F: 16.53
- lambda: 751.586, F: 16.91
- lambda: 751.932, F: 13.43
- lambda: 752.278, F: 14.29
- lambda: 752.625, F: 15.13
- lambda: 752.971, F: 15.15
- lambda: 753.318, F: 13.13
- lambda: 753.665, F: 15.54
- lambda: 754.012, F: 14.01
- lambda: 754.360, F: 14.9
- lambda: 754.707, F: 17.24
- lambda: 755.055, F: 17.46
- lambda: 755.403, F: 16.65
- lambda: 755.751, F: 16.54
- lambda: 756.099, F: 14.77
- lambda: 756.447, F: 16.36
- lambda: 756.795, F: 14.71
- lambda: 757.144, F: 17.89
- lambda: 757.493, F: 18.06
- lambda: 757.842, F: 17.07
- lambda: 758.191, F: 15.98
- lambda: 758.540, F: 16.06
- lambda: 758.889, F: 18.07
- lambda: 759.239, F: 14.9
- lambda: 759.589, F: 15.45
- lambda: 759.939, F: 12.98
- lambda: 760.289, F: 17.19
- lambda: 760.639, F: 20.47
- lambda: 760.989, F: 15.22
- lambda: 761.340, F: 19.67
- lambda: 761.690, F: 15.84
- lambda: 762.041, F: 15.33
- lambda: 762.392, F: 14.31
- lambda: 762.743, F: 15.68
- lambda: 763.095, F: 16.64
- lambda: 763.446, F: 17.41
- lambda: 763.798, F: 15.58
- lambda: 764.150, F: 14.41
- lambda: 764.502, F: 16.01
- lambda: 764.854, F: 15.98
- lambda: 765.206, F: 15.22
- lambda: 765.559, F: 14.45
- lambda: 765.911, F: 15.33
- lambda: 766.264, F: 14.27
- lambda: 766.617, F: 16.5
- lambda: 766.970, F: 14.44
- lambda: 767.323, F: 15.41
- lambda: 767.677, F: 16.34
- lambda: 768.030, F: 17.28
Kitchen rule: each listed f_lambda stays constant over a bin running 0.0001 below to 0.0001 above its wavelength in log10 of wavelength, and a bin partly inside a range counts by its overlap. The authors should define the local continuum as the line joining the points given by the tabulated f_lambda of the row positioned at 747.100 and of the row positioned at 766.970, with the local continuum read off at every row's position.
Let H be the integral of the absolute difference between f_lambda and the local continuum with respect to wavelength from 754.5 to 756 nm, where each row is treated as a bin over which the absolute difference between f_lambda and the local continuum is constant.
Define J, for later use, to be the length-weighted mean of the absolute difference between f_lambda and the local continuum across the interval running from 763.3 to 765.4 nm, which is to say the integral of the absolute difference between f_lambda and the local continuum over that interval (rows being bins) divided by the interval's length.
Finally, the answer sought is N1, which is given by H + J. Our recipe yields 4.3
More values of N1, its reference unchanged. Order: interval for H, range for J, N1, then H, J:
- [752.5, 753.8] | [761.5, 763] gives 2.0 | 1.0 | 1.0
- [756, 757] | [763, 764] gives 2.6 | 0.7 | 1.9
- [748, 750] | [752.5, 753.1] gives 2.1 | 1.8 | 0.3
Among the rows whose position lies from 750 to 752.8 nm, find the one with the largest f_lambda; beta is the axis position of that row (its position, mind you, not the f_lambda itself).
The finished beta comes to 750.202 nm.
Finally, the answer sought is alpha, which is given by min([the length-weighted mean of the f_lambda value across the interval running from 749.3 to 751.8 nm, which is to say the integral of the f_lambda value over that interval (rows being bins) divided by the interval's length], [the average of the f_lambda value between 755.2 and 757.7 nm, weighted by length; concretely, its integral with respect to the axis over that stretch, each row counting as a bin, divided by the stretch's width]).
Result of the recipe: 16.0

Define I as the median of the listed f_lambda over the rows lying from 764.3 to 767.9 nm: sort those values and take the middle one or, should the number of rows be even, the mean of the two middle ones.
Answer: 15.4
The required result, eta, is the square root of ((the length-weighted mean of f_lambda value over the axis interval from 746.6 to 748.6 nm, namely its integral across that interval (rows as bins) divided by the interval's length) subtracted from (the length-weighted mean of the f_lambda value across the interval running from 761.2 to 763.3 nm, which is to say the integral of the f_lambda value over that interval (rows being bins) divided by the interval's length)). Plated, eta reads 0.89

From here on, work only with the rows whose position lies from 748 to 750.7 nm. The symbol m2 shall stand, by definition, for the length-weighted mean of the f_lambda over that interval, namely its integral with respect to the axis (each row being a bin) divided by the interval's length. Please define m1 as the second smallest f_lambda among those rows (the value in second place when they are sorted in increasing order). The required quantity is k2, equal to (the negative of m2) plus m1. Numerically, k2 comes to -1.1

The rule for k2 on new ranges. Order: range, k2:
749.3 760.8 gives -2.8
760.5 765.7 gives -1.7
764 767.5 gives -0.8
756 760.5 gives -1.5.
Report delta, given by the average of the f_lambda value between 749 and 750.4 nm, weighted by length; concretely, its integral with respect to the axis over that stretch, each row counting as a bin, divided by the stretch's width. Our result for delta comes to 15.9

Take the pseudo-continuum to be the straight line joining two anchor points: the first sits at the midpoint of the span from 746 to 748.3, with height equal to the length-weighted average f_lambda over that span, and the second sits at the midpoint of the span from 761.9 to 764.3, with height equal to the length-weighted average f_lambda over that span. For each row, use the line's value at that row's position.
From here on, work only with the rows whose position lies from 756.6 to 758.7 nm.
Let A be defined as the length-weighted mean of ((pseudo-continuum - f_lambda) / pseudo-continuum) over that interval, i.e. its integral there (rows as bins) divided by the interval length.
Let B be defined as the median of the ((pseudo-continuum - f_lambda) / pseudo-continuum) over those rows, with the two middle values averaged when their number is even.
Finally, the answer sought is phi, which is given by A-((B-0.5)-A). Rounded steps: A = -0.08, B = -0.08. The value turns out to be 0.413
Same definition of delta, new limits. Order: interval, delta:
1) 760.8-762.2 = 16.6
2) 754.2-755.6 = 16.6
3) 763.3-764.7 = 15.8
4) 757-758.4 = 17.2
